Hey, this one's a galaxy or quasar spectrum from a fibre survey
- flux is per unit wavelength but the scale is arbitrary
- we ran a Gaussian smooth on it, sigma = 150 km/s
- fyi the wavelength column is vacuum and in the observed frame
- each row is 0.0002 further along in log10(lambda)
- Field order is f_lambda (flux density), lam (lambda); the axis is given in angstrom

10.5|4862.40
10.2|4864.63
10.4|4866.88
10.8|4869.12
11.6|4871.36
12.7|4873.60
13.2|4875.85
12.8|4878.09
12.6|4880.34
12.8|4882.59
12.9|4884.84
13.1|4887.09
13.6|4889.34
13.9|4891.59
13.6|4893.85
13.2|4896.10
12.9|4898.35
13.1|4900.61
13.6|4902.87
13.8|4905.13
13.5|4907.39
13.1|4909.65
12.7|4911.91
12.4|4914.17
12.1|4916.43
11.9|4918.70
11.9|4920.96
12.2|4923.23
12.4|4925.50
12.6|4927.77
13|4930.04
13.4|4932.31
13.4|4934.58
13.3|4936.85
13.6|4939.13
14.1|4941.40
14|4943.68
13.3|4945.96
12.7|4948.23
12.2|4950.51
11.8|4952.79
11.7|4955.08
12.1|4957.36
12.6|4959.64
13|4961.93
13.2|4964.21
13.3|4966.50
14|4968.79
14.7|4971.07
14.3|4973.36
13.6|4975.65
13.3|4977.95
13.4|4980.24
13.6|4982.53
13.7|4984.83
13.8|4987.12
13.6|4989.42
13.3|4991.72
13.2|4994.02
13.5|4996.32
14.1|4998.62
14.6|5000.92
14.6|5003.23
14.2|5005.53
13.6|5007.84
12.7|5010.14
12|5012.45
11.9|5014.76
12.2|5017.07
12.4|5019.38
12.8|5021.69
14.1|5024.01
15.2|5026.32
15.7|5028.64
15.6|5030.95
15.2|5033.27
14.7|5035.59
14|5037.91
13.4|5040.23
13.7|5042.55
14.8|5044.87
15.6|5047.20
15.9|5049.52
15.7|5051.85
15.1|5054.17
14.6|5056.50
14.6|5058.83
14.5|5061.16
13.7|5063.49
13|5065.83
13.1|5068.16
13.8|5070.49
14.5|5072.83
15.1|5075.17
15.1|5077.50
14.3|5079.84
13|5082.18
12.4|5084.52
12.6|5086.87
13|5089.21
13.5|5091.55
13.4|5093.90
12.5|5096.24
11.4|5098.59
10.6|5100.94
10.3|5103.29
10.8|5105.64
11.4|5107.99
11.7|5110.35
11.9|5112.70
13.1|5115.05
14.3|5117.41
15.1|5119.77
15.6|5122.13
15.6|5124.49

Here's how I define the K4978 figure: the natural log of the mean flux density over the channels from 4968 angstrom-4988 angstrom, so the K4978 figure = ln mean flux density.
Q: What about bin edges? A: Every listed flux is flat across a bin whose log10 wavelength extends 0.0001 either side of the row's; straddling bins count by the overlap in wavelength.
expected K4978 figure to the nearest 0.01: 2.63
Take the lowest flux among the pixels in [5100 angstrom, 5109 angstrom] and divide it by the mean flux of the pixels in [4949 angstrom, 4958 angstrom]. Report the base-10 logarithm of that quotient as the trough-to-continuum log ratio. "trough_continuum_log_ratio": -0.065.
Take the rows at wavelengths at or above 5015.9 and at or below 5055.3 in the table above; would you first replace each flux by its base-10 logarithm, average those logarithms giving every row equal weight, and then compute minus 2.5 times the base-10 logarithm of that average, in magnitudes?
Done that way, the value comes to -0.16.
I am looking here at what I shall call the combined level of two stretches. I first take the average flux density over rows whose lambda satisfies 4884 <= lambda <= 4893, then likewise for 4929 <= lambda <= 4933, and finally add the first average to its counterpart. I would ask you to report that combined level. 26.6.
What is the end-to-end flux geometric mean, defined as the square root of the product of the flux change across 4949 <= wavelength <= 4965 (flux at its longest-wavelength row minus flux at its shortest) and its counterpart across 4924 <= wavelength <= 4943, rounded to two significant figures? 1.3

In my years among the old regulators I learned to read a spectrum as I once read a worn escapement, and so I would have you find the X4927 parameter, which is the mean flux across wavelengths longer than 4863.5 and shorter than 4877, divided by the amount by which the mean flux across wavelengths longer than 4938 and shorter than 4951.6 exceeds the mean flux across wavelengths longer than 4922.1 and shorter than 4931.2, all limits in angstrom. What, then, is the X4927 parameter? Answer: 15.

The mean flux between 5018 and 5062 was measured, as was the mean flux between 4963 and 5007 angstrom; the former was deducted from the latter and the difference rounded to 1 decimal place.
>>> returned -0.8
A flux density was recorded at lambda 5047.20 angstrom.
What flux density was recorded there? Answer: 15.6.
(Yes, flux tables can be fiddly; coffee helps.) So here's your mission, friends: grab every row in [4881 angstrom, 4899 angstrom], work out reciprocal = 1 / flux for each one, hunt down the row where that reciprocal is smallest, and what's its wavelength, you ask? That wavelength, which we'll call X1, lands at 4891.59 angstrom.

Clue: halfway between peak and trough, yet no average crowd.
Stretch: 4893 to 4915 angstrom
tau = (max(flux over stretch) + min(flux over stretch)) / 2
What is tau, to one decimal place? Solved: 13.1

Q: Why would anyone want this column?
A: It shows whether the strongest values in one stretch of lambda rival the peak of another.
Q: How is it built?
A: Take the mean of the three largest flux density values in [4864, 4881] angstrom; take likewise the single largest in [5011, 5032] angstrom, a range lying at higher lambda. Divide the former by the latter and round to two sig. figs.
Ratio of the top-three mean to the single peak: 0.82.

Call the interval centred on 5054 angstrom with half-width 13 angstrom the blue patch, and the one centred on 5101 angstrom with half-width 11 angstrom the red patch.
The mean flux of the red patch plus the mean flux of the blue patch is 26.4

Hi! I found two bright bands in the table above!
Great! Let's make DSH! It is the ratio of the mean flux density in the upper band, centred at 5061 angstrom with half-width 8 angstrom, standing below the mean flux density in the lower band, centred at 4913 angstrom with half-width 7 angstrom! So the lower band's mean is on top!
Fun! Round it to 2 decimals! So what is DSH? 0.90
